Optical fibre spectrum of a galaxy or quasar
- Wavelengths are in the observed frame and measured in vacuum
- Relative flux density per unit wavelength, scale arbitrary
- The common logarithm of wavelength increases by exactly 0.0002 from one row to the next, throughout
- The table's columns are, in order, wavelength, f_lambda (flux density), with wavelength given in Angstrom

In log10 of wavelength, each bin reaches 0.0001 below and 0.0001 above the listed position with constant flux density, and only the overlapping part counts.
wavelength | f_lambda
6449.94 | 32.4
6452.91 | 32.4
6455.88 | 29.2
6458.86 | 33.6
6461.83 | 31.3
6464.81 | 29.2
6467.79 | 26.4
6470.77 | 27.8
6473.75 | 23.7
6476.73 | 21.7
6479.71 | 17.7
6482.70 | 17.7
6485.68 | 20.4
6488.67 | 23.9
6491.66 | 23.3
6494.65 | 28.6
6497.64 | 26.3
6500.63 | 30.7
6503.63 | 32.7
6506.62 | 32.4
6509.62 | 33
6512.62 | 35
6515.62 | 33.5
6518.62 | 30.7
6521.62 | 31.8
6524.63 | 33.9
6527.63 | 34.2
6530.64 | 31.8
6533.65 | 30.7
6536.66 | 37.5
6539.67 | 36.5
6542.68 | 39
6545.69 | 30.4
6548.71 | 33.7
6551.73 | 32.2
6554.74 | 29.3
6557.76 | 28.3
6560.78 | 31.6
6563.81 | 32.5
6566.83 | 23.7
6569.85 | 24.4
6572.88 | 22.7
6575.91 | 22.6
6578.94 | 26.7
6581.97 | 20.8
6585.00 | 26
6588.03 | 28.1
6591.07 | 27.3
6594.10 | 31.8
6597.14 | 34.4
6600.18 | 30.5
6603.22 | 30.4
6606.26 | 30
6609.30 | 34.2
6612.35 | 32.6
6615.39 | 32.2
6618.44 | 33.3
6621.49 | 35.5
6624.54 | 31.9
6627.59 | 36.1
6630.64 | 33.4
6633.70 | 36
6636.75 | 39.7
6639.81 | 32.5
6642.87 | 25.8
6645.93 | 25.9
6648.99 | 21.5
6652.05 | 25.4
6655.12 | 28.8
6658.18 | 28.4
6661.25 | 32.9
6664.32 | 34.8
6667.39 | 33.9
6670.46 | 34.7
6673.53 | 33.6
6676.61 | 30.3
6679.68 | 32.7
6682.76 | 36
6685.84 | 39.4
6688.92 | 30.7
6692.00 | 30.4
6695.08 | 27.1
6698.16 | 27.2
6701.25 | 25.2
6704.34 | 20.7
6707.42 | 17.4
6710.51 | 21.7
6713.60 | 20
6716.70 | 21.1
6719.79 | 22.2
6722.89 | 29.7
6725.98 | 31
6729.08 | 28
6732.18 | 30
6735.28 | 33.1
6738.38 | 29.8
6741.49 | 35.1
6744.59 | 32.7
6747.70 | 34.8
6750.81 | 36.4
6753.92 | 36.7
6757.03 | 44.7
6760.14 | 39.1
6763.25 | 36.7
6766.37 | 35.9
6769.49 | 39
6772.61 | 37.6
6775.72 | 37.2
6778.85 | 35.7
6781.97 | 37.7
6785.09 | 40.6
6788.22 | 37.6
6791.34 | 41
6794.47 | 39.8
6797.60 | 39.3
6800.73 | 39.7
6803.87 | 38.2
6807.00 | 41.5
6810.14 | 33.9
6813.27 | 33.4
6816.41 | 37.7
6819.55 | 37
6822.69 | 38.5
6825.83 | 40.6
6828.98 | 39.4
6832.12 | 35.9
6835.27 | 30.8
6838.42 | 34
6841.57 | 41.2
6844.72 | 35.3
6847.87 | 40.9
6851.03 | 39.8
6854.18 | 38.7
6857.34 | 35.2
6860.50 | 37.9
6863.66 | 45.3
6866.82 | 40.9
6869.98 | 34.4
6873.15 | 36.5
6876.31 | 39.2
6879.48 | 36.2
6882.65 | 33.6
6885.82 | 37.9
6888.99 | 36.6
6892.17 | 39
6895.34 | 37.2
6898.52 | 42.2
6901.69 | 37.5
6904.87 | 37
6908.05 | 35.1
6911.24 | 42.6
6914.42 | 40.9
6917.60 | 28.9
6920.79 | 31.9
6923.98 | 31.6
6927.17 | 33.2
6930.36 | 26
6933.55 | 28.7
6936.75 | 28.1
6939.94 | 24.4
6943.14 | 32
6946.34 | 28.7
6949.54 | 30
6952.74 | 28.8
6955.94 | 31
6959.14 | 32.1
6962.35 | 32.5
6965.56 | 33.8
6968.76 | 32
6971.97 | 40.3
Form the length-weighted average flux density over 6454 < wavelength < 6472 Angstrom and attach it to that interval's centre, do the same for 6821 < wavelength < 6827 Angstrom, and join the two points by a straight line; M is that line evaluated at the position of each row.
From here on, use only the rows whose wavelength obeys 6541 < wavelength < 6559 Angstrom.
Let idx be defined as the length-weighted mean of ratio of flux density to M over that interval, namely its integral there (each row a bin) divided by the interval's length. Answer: 1.01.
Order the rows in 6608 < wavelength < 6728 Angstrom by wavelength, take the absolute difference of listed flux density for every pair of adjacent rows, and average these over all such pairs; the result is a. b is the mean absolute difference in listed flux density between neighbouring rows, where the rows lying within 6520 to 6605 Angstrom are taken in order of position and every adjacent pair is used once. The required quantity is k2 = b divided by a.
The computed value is 1.010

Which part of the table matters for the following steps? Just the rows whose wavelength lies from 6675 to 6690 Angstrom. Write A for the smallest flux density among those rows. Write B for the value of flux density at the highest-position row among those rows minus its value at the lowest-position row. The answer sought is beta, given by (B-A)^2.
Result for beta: 894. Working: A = 30.3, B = 0.4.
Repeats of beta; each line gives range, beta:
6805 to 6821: 1436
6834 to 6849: 428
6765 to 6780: 1289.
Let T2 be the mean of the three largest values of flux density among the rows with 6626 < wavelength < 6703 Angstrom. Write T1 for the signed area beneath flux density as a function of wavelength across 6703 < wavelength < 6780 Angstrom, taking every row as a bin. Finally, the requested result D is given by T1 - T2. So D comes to 2385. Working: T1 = 2424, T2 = 38.4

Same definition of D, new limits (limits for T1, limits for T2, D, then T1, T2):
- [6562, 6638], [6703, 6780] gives 2258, 2299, 40.9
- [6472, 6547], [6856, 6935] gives 2169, 2212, 43.4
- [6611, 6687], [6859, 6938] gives 2408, 2451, 43.4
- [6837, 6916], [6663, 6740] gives 2982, 3019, 36.7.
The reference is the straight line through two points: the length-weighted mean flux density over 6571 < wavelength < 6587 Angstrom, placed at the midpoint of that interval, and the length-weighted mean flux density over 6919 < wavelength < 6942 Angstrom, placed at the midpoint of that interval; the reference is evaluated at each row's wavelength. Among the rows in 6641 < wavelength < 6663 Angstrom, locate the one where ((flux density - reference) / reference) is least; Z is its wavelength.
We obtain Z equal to 6648.99 Angstrom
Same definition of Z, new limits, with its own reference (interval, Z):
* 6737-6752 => 6738.38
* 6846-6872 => 6869.98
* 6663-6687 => 6676.61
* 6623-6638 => 6624.54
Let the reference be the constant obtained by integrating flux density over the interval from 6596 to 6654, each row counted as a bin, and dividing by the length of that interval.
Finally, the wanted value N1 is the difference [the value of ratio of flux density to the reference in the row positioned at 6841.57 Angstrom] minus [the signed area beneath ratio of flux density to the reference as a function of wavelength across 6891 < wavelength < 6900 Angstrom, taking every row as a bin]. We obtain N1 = -9.9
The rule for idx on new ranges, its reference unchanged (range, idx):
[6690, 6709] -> 0.69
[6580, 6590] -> 0.76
